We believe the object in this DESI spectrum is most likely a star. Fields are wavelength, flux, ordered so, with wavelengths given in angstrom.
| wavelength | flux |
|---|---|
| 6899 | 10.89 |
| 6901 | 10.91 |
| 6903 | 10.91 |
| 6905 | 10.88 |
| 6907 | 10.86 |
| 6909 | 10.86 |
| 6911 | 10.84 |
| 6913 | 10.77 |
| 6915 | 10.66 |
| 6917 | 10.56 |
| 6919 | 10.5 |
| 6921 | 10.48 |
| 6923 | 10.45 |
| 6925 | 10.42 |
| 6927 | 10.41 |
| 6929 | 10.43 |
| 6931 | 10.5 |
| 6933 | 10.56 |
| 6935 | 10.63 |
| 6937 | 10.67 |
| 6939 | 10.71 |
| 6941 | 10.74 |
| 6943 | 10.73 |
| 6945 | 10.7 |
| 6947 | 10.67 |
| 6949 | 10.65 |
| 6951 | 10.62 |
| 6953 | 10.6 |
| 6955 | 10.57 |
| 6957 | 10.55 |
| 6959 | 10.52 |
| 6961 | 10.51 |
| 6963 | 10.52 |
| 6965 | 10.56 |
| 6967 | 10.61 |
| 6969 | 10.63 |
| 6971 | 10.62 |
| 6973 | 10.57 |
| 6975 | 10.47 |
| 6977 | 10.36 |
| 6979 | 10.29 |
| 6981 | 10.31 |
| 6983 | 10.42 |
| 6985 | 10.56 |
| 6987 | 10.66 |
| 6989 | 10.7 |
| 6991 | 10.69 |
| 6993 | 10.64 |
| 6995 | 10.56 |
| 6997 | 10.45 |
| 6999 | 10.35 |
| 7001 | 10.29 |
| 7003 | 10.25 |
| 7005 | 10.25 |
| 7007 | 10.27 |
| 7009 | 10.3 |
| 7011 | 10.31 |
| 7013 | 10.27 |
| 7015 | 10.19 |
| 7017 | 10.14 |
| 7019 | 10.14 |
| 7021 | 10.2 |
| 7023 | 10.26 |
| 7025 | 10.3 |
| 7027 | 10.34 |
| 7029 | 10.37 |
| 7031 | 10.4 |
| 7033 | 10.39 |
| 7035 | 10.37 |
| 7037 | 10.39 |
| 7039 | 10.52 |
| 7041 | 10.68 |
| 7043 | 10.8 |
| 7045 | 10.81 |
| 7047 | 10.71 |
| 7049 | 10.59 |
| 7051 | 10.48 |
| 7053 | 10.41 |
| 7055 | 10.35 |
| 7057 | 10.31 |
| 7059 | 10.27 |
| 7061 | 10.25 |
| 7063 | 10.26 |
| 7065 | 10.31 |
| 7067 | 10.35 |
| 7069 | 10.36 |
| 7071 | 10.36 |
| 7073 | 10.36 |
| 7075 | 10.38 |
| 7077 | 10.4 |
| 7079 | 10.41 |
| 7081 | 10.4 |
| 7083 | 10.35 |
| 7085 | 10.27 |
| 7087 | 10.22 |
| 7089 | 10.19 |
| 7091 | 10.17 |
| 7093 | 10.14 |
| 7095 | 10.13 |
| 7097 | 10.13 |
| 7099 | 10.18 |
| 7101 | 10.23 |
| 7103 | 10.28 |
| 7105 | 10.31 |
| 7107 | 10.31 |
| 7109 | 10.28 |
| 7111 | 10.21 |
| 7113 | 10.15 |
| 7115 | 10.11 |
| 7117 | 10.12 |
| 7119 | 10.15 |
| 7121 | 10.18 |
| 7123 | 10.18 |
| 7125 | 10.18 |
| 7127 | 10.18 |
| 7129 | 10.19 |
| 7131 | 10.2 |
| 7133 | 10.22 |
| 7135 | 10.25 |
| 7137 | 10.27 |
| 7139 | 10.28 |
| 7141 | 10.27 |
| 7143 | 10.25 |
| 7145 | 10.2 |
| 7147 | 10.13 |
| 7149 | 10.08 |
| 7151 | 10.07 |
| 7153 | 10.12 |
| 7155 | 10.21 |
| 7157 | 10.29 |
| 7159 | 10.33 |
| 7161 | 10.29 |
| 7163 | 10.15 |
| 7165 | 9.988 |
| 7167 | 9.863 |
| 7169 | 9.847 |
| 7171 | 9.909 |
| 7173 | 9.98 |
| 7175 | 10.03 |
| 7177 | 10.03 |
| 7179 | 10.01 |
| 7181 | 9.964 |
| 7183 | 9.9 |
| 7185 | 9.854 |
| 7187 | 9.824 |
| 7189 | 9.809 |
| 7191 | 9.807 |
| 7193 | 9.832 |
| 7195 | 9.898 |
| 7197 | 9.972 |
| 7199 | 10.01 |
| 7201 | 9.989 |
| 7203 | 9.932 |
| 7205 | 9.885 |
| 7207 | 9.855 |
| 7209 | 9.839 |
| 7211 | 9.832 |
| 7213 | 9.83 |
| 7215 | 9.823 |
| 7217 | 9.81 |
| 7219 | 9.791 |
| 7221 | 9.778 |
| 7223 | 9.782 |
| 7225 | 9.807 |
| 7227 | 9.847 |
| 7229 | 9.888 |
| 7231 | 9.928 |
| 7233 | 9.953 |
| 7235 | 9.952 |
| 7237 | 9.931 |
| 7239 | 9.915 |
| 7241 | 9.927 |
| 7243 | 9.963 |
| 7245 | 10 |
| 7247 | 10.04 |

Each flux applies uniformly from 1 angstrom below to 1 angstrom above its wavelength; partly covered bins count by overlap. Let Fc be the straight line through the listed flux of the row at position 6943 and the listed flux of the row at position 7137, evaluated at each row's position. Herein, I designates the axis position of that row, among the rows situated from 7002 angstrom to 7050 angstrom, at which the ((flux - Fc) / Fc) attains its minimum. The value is 7017 angstrom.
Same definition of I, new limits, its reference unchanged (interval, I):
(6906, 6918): 6917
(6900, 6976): 6927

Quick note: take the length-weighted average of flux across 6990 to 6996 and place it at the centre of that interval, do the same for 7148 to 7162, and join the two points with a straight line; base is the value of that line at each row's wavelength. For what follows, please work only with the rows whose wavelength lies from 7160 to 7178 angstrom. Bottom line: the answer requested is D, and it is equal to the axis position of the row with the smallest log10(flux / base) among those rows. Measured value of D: 7169 angstrom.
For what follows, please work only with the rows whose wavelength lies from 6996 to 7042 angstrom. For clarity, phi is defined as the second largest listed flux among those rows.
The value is 10.52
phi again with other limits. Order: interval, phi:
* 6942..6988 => 10.7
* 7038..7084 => 10.8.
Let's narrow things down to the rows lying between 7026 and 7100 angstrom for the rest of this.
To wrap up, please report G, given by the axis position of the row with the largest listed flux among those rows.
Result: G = 7045 angstrom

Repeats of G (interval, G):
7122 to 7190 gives 7159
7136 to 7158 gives 7157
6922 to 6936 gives 6935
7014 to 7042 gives 7041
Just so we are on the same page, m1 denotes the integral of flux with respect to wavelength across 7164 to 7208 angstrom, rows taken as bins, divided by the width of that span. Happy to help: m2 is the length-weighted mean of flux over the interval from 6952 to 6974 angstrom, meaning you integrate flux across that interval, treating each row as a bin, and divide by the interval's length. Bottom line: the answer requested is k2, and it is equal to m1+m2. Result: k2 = 20.5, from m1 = 9.9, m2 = 10.6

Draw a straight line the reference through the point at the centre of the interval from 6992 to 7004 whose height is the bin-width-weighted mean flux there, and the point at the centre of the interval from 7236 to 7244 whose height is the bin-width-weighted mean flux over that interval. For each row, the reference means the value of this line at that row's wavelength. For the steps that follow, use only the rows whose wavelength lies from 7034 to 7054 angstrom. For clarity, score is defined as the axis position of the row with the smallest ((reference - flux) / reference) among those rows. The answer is 7045 angstrom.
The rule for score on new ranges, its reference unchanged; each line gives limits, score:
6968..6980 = 6969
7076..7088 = 7079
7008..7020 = 7011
